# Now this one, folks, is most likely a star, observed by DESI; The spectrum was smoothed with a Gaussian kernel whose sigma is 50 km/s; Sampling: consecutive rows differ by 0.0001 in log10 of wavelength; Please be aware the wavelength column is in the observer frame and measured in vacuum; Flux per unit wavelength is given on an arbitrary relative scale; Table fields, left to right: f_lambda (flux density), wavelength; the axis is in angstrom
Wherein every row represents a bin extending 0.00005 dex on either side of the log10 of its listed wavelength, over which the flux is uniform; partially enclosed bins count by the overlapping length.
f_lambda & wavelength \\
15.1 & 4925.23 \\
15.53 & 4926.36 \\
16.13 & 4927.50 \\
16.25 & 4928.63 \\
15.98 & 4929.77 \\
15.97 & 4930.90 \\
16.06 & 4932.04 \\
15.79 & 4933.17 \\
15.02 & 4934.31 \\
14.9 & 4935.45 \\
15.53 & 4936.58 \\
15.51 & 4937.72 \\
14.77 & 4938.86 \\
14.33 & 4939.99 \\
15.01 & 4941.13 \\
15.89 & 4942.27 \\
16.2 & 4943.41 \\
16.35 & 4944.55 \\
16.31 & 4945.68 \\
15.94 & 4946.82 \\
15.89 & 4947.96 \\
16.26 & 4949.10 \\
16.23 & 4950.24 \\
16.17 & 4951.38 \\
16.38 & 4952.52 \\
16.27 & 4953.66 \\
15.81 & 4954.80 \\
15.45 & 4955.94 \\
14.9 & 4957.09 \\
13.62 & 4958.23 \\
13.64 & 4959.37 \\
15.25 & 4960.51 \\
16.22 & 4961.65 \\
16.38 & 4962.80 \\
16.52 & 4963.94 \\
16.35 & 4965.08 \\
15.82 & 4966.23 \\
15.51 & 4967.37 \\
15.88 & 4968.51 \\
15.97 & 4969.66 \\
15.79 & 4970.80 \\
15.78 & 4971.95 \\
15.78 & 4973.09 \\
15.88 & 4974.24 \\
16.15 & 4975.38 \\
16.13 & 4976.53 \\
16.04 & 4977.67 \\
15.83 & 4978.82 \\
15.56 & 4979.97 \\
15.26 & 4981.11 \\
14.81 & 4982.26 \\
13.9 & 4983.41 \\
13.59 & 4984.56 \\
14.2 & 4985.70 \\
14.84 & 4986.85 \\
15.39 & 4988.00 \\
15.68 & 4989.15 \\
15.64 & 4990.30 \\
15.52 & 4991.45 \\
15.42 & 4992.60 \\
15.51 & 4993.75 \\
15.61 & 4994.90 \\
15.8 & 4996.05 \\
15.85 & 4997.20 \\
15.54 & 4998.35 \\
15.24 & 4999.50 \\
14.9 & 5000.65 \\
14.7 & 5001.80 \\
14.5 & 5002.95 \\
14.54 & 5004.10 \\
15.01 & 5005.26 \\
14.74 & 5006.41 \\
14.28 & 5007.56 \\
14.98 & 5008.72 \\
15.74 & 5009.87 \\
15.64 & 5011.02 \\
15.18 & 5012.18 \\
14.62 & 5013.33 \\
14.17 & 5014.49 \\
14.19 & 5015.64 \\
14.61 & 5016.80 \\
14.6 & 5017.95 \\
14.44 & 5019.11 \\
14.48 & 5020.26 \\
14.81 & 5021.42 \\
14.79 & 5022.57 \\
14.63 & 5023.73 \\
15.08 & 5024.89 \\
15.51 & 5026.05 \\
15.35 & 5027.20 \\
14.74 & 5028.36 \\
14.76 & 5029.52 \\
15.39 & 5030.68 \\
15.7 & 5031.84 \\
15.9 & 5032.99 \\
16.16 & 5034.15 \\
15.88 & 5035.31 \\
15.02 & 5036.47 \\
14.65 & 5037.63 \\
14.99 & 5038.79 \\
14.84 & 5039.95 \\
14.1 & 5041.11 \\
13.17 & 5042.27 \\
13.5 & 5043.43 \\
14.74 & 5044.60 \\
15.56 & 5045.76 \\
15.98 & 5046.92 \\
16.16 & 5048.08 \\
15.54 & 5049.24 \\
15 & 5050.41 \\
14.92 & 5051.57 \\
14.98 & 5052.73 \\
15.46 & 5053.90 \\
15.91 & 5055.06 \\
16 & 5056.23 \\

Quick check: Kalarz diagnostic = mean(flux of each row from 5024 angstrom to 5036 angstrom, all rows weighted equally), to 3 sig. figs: 15.4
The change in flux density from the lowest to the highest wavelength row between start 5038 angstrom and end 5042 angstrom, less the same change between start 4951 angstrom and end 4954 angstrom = -1.0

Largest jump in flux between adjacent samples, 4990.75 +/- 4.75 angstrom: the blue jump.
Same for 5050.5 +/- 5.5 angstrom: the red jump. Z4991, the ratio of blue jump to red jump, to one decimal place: 0.9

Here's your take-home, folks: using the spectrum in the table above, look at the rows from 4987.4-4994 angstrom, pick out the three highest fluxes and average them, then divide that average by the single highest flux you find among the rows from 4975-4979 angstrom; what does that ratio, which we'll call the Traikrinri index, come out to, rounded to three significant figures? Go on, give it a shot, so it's 0.967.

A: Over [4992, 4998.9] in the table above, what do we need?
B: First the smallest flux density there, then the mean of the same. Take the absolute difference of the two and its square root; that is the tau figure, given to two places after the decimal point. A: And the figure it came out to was 0.45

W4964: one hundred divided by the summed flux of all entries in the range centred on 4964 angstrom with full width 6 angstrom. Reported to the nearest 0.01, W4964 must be 1.23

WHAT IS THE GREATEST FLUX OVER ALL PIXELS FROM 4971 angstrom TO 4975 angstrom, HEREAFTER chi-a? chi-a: 15.88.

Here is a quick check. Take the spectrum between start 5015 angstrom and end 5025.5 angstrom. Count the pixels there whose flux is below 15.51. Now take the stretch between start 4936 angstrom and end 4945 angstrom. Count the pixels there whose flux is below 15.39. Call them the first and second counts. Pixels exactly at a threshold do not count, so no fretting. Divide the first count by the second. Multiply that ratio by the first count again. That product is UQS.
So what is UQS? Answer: 27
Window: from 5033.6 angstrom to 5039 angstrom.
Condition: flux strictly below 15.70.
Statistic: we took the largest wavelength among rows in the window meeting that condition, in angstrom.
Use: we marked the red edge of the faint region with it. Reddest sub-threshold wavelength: 5038.79 angstrom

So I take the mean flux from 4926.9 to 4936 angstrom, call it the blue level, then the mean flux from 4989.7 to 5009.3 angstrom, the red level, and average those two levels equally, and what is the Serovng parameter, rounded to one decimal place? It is 15.5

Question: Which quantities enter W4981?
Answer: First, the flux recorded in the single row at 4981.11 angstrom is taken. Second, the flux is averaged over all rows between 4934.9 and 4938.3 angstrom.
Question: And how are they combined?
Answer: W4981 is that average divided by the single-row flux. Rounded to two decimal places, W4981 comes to 1.00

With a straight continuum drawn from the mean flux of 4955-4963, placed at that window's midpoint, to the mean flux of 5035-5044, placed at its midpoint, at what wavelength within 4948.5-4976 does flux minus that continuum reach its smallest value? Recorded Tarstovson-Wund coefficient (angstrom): 4958.23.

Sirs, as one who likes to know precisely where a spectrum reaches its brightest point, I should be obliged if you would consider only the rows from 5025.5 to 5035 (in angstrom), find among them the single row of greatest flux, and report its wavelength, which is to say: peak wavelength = 5034.15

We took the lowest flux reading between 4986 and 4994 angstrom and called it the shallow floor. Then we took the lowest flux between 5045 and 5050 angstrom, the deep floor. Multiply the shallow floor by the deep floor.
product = 231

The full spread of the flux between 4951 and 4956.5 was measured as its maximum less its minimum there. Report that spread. 0.93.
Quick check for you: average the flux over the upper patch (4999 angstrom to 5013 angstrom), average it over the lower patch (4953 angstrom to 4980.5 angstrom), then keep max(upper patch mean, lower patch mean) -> 15.7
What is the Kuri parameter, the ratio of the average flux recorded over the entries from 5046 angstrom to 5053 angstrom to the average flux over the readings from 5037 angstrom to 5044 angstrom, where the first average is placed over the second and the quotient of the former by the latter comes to 1.09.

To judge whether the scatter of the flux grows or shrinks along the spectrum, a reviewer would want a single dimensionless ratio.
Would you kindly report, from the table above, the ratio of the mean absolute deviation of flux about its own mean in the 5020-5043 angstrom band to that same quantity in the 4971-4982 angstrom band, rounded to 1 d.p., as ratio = 2.5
